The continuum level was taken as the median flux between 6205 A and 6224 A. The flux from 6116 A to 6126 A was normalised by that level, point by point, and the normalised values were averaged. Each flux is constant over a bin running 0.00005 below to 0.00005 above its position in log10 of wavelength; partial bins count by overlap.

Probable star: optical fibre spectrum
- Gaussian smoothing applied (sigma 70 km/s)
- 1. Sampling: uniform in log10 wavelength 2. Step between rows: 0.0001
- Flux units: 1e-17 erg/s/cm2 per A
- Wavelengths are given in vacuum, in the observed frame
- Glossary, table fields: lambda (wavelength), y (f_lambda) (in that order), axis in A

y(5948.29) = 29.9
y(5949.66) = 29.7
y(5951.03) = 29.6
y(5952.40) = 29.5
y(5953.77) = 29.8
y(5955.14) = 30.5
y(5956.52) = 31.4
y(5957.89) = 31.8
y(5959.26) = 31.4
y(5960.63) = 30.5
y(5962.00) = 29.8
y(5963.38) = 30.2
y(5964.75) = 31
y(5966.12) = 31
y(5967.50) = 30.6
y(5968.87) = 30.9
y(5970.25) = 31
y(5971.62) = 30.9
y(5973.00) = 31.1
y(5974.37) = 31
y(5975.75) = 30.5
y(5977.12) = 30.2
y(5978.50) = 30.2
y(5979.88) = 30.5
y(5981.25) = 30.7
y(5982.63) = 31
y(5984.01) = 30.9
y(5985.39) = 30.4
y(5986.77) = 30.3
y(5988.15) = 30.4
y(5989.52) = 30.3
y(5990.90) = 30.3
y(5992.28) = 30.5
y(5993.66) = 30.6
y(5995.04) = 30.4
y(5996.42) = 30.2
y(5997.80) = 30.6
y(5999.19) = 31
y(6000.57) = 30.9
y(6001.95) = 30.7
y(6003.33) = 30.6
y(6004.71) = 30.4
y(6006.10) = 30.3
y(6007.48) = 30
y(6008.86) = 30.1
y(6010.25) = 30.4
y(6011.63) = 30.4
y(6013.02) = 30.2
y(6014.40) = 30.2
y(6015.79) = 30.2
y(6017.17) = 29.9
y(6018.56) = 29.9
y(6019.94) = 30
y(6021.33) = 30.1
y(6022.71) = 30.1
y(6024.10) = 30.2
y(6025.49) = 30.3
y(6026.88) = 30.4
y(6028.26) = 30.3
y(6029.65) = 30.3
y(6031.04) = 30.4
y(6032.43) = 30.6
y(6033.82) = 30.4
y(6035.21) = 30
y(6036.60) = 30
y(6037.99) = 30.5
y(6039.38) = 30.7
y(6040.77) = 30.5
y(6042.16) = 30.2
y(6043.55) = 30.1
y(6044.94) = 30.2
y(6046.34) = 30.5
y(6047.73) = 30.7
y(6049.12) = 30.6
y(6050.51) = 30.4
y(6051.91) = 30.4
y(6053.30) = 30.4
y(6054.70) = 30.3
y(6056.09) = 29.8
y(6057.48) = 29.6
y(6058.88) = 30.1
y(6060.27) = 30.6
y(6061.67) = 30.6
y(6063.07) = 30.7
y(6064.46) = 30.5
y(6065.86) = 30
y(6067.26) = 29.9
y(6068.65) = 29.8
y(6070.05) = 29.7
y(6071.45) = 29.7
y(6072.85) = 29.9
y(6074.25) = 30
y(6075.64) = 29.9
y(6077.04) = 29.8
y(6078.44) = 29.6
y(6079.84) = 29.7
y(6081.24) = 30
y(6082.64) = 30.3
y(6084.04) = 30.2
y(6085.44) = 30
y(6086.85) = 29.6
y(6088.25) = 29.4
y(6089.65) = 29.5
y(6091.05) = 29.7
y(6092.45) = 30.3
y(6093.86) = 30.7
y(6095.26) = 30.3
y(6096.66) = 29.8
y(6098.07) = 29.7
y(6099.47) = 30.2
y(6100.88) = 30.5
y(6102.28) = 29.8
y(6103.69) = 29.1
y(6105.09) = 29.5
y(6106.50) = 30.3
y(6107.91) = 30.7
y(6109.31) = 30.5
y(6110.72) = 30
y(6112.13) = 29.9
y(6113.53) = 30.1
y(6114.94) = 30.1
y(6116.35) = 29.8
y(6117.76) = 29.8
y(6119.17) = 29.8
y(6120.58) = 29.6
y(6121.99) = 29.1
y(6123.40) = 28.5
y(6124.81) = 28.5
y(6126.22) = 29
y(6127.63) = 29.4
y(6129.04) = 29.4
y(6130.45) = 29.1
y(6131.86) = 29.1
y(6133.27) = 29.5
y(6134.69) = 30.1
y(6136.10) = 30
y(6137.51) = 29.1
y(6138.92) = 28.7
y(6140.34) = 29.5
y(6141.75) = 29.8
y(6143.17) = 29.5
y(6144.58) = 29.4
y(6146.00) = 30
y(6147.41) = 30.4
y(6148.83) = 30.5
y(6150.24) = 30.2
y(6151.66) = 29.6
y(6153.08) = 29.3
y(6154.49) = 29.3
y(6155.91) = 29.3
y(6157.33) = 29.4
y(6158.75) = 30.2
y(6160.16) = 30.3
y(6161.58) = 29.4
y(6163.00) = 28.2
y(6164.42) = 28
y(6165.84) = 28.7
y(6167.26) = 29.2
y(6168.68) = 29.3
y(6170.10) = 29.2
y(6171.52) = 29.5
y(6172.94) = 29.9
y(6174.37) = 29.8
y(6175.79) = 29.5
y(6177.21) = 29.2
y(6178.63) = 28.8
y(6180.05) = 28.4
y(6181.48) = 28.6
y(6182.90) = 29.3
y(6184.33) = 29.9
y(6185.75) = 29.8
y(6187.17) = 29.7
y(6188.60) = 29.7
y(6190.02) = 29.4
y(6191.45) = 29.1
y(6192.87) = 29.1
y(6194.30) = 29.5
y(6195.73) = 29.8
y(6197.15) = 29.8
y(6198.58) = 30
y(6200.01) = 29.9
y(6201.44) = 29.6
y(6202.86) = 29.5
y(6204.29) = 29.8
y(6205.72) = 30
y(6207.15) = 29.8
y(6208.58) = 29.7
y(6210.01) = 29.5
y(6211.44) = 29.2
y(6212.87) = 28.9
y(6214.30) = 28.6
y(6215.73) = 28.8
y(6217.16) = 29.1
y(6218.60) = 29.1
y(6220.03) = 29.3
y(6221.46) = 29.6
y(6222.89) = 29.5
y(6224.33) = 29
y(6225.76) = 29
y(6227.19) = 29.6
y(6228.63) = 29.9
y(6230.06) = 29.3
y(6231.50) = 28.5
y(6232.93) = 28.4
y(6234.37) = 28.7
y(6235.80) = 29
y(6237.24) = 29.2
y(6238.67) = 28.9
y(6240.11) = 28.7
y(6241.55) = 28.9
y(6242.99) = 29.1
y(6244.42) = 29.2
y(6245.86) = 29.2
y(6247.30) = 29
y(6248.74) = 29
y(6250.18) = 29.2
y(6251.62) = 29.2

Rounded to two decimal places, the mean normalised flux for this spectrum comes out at 1.00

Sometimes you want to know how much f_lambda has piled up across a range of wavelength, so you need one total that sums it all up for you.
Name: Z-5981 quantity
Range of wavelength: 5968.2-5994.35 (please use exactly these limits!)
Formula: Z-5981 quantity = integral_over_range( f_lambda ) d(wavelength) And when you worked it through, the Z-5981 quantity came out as 801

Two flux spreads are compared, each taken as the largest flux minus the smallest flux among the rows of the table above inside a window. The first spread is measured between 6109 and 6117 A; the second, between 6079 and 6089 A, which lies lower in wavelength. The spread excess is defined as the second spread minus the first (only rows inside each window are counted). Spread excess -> 0.20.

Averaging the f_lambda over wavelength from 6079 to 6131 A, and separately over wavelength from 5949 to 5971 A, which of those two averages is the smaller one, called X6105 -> 29.8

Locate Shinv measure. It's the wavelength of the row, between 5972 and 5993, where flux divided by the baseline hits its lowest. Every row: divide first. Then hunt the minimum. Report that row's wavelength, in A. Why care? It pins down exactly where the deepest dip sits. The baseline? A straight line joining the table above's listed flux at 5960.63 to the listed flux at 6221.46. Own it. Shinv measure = 5977.12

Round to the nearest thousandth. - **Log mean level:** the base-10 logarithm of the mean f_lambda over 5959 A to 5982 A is 1.487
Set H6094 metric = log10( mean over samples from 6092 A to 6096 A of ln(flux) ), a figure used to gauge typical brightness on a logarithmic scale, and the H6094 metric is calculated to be 0.533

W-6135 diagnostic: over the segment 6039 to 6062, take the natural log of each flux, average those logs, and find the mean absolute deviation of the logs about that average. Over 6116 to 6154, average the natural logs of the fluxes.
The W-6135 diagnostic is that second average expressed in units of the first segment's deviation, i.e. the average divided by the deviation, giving 425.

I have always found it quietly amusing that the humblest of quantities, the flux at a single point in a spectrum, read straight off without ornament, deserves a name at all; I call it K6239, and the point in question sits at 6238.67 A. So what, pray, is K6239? 28.9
